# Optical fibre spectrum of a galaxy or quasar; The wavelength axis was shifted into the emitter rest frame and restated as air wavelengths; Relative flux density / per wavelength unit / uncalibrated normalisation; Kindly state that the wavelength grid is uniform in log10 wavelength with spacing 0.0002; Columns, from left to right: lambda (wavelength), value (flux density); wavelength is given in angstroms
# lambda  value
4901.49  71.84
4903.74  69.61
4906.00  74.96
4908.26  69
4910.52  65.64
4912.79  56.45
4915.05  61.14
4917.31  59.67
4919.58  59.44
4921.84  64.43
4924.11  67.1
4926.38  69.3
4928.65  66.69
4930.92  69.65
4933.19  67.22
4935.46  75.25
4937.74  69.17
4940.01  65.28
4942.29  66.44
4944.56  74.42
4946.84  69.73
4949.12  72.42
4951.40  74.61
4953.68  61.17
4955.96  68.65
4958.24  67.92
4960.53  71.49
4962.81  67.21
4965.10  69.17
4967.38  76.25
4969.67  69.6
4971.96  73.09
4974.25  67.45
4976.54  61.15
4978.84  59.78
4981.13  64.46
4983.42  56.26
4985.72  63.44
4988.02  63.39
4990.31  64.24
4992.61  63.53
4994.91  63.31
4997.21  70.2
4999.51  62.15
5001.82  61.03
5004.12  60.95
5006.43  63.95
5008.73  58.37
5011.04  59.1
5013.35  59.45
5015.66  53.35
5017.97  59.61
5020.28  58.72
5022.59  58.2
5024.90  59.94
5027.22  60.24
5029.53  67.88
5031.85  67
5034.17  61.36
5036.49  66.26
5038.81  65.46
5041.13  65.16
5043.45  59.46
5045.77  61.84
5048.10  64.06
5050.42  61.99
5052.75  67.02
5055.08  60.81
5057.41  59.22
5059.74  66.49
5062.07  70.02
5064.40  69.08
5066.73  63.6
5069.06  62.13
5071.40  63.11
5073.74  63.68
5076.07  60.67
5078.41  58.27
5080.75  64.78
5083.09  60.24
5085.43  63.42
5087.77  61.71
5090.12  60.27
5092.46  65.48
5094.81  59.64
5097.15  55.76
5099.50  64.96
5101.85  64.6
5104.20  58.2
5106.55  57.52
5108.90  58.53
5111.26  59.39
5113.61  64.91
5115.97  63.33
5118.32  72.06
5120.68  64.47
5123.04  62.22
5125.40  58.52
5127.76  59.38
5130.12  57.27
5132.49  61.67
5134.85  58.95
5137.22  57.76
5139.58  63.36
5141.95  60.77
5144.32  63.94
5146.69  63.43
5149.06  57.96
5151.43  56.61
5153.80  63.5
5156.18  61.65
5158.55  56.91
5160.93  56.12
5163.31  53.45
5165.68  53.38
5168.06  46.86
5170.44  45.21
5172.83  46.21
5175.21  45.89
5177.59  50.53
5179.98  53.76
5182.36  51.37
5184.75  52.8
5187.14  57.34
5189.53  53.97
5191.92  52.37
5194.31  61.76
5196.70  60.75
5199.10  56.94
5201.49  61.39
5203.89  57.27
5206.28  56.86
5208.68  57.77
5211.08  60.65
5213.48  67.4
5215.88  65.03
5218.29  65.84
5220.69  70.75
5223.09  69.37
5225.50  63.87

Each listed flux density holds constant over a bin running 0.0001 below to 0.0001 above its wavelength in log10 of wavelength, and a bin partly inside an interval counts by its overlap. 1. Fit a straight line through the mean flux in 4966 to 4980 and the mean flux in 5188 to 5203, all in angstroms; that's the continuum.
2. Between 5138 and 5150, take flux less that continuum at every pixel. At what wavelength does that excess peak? 5144.32 angstroms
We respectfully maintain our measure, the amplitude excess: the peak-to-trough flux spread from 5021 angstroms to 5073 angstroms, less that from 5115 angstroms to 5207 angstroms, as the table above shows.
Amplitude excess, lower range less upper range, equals -15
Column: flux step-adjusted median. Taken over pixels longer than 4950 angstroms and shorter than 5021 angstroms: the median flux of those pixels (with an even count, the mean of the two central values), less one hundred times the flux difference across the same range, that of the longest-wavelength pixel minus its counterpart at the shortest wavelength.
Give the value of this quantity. 1652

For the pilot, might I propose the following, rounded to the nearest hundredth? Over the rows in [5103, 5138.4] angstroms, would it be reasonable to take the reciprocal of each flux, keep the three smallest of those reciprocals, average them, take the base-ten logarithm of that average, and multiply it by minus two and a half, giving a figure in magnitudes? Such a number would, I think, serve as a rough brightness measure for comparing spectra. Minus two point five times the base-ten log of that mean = 4.56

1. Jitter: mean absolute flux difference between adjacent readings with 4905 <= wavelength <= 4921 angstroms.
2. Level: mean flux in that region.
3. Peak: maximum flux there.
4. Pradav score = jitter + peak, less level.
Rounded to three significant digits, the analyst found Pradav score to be 15.4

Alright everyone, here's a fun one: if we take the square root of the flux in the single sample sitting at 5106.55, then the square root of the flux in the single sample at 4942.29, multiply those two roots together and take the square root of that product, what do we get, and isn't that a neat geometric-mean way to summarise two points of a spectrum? 7.86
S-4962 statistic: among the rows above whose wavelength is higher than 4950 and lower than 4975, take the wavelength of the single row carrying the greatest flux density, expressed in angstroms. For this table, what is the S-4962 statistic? 4967.38 angstroms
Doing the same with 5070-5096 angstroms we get 5092.46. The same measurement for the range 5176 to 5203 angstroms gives 5194.31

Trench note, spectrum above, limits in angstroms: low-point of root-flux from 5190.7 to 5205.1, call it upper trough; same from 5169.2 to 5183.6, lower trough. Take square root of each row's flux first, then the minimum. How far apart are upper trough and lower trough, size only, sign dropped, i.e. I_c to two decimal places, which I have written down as 0.51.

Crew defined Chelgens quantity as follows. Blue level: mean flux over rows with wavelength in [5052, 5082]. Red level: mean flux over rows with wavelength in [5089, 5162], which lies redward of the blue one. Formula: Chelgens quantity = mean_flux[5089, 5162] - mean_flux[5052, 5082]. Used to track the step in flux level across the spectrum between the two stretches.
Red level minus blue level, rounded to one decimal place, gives -2.8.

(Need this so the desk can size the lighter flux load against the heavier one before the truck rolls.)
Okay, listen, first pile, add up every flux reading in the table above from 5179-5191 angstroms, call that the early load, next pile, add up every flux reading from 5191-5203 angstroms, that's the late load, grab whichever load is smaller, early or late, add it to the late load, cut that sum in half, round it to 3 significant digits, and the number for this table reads 281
